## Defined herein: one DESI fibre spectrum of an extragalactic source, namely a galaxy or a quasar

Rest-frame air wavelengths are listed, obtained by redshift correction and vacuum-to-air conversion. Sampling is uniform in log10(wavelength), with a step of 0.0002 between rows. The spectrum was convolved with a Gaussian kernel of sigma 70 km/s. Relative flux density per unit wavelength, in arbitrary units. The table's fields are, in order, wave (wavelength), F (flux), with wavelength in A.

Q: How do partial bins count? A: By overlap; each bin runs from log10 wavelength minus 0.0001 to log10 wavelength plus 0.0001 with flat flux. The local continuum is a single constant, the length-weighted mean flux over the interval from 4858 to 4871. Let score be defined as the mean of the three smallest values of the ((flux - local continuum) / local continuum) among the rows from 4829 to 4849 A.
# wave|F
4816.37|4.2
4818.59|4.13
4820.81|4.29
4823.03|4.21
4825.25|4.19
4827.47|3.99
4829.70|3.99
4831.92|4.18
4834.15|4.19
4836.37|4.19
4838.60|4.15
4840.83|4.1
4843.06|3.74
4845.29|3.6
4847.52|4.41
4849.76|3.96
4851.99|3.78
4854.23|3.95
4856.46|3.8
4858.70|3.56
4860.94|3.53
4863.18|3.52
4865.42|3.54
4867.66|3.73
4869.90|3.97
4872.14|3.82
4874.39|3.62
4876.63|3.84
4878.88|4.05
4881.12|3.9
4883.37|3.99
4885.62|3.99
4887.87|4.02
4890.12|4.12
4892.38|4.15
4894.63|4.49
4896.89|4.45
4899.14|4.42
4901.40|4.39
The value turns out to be 0.04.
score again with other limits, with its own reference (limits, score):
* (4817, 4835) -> 0.11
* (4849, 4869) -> -0.03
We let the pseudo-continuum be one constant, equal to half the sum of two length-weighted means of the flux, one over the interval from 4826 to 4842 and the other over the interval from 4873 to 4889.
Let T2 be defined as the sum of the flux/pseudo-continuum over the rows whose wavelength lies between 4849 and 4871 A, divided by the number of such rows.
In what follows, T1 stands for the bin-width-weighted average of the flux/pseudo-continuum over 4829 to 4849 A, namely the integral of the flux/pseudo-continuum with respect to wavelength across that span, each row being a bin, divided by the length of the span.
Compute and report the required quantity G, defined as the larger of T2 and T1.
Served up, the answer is 1.01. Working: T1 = 1.012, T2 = 0.93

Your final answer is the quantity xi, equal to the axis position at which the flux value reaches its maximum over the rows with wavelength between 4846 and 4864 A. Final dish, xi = 4847.52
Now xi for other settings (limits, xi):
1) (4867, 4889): 4878.88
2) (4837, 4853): 4847.52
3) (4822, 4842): 4823.03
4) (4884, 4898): 4894.63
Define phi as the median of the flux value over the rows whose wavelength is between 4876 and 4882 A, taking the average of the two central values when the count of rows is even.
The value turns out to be 3.90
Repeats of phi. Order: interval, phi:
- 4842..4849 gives 3.74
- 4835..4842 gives 4.15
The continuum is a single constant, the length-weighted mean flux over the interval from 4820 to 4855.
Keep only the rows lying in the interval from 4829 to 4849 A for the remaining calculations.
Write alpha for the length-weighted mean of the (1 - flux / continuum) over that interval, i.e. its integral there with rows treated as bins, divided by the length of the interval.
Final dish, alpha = 0.00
